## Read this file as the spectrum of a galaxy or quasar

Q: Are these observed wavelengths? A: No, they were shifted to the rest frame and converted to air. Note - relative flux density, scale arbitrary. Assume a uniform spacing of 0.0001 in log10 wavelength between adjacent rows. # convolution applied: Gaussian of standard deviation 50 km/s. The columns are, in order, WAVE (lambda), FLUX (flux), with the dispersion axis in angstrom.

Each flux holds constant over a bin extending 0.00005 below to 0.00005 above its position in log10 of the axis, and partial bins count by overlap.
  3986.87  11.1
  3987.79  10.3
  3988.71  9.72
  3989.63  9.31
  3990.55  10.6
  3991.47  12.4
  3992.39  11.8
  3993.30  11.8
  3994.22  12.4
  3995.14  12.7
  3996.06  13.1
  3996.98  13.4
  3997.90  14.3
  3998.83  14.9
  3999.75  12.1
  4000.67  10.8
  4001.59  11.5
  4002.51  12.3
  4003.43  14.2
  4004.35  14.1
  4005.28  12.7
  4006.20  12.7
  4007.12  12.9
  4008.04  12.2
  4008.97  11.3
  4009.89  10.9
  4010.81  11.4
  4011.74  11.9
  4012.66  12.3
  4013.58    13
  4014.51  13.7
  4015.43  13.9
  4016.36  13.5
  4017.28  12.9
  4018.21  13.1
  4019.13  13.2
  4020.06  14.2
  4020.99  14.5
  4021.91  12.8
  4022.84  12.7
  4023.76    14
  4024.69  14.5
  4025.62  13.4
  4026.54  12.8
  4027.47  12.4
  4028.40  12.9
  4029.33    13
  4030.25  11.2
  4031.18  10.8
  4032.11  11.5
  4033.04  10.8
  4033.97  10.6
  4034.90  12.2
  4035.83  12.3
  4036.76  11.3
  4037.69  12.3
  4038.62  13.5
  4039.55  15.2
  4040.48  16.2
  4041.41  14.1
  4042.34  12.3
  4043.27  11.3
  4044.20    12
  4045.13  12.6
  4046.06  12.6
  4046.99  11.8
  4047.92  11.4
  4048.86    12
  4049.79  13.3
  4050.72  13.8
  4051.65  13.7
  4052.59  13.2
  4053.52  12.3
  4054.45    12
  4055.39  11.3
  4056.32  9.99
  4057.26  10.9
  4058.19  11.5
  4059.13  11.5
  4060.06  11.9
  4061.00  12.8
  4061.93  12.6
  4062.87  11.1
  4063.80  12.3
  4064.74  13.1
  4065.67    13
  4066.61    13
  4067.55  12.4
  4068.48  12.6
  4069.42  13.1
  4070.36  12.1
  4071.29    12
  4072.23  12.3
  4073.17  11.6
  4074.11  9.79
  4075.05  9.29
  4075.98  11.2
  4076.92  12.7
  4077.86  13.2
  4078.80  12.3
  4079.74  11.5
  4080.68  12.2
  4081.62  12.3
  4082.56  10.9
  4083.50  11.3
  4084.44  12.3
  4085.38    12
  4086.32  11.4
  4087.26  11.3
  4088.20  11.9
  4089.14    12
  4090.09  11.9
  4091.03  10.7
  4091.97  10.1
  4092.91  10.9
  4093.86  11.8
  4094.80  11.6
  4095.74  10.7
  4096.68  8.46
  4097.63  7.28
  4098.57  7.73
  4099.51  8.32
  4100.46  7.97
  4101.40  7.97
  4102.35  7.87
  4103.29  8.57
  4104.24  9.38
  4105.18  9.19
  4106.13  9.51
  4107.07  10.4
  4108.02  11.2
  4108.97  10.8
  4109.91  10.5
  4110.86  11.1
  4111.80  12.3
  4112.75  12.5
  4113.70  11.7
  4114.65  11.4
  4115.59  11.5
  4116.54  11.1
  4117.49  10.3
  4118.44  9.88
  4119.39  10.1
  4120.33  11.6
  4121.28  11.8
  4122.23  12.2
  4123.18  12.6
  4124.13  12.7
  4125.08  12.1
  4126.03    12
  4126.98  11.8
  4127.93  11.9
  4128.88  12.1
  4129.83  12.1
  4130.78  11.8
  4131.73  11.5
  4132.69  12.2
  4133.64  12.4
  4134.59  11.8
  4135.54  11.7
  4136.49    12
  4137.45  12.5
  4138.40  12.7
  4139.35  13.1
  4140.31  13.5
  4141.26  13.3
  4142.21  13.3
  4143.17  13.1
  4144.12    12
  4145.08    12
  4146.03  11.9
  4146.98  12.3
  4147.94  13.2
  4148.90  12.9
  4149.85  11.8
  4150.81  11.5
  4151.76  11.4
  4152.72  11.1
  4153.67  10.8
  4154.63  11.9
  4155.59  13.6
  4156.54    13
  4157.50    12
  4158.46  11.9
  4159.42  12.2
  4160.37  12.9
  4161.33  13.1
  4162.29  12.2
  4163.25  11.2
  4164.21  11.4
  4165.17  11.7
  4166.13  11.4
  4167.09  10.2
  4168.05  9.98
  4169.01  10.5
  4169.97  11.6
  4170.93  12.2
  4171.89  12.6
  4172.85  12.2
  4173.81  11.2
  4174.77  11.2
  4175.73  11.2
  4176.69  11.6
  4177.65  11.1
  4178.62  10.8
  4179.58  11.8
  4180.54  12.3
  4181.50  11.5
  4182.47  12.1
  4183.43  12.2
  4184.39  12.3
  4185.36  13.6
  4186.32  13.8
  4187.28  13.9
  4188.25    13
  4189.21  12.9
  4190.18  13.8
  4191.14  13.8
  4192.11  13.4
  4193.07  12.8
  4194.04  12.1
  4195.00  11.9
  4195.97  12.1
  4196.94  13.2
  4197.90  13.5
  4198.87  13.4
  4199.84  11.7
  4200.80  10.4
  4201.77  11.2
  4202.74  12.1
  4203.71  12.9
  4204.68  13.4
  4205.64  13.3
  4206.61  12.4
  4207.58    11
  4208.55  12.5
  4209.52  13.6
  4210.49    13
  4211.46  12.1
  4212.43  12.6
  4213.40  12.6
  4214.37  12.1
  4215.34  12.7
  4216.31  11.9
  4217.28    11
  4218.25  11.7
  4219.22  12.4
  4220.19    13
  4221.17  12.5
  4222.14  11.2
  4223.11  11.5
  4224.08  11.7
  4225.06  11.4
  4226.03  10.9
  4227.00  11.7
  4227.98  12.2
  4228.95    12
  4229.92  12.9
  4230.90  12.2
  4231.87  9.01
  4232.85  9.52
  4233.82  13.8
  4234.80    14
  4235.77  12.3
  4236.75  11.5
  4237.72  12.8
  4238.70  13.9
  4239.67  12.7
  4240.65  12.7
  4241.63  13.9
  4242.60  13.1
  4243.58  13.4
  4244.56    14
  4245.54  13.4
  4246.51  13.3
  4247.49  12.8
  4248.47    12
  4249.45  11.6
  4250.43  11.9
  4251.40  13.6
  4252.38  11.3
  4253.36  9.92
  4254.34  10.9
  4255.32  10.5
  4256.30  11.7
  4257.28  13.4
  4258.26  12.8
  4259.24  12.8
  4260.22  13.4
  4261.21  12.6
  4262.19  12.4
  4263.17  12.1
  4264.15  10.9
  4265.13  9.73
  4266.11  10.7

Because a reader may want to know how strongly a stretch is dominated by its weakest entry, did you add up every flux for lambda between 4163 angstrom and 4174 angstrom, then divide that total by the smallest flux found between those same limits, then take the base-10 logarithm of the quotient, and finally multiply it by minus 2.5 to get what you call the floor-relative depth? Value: -2.84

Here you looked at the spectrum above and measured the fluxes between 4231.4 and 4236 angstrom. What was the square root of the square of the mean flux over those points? 11.7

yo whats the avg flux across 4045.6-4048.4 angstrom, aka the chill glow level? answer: 11.9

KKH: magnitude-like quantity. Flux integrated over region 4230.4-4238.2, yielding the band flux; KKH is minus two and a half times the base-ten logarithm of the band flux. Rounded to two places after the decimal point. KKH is -4.92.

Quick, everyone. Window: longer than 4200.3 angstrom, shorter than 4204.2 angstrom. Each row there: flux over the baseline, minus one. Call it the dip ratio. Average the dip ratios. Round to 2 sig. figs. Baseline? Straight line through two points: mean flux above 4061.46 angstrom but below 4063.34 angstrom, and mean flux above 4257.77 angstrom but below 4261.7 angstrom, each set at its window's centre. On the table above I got -0.075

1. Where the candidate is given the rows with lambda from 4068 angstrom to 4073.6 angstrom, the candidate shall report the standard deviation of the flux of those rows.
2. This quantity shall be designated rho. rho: 0.5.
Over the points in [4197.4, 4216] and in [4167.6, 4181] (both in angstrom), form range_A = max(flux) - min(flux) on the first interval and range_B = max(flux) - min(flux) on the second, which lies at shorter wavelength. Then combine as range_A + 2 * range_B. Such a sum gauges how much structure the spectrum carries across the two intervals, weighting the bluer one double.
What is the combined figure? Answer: 8.4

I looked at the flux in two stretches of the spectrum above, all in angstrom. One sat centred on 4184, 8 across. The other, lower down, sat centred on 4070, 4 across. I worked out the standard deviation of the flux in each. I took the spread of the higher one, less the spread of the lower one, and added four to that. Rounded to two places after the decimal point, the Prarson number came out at 4.41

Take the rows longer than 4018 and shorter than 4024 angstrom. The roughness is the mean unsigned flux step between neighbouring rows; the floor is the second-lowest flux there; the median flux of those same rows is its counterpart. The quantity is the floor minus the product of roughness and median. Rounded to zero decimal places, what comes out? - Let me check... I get 3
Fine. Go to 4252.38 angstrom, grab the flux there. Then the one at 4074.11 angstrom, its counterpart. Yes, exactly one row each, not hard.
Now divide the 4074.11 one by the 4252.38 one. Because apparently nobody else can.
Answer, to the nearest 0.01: 0.87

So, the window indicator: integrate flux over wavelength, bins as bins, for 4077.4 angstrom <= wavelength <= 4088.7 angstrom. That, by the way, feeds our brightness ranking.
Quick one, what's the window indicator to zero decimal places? 134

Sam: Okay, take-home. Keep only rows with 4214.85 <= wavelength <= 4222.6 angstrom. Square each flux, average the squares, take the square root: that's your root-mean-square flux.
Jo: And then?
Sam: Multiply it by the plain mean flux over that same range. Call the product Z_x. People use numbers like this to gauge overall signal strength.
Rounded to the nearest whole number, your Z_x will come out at 145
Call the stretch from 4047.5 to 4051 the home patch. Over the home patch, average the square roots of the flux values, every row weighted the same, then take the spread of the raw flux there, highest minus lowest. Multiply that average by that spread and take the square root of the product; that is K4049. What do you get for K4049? 2.9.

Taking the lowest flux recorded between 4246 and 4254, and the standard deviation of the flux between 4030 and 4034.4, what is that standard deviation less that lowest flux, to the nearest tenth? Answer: -9.6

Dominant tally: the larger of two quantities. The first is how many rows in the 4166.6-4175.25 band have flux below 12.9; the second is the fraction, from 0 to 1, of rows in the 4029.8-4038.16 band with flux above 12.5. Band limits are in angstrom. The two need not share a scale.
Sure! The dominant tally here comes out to 9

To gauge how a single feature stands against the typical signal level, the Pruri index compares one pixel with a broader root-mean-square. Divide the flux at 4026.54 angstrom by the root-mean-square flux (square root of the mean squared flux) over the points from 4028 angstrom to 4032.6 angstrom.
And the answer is 1.07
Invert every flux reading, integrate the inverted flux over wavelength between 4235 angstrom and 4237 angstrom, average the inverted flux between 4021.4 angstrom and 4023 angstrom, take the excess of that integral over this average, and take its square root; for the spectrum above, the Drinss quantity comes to 0.293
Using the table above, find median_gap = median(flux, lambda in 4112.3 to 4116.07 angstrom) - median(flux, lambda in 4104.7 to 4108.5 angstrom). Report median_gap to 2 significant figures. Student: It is 1.6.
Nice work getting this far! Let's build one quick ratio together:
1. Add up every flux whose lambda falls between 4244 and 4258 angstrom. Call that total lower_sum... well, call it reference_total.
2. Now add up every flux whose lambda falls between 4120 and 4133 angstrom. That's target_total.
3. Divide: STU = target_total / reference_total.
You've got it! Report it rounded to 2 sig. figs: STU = 0.99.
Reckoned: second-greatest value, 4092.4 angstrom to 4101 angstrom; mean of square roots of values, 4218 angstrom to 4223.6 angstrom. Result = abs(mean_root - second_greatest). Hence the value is 8.1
